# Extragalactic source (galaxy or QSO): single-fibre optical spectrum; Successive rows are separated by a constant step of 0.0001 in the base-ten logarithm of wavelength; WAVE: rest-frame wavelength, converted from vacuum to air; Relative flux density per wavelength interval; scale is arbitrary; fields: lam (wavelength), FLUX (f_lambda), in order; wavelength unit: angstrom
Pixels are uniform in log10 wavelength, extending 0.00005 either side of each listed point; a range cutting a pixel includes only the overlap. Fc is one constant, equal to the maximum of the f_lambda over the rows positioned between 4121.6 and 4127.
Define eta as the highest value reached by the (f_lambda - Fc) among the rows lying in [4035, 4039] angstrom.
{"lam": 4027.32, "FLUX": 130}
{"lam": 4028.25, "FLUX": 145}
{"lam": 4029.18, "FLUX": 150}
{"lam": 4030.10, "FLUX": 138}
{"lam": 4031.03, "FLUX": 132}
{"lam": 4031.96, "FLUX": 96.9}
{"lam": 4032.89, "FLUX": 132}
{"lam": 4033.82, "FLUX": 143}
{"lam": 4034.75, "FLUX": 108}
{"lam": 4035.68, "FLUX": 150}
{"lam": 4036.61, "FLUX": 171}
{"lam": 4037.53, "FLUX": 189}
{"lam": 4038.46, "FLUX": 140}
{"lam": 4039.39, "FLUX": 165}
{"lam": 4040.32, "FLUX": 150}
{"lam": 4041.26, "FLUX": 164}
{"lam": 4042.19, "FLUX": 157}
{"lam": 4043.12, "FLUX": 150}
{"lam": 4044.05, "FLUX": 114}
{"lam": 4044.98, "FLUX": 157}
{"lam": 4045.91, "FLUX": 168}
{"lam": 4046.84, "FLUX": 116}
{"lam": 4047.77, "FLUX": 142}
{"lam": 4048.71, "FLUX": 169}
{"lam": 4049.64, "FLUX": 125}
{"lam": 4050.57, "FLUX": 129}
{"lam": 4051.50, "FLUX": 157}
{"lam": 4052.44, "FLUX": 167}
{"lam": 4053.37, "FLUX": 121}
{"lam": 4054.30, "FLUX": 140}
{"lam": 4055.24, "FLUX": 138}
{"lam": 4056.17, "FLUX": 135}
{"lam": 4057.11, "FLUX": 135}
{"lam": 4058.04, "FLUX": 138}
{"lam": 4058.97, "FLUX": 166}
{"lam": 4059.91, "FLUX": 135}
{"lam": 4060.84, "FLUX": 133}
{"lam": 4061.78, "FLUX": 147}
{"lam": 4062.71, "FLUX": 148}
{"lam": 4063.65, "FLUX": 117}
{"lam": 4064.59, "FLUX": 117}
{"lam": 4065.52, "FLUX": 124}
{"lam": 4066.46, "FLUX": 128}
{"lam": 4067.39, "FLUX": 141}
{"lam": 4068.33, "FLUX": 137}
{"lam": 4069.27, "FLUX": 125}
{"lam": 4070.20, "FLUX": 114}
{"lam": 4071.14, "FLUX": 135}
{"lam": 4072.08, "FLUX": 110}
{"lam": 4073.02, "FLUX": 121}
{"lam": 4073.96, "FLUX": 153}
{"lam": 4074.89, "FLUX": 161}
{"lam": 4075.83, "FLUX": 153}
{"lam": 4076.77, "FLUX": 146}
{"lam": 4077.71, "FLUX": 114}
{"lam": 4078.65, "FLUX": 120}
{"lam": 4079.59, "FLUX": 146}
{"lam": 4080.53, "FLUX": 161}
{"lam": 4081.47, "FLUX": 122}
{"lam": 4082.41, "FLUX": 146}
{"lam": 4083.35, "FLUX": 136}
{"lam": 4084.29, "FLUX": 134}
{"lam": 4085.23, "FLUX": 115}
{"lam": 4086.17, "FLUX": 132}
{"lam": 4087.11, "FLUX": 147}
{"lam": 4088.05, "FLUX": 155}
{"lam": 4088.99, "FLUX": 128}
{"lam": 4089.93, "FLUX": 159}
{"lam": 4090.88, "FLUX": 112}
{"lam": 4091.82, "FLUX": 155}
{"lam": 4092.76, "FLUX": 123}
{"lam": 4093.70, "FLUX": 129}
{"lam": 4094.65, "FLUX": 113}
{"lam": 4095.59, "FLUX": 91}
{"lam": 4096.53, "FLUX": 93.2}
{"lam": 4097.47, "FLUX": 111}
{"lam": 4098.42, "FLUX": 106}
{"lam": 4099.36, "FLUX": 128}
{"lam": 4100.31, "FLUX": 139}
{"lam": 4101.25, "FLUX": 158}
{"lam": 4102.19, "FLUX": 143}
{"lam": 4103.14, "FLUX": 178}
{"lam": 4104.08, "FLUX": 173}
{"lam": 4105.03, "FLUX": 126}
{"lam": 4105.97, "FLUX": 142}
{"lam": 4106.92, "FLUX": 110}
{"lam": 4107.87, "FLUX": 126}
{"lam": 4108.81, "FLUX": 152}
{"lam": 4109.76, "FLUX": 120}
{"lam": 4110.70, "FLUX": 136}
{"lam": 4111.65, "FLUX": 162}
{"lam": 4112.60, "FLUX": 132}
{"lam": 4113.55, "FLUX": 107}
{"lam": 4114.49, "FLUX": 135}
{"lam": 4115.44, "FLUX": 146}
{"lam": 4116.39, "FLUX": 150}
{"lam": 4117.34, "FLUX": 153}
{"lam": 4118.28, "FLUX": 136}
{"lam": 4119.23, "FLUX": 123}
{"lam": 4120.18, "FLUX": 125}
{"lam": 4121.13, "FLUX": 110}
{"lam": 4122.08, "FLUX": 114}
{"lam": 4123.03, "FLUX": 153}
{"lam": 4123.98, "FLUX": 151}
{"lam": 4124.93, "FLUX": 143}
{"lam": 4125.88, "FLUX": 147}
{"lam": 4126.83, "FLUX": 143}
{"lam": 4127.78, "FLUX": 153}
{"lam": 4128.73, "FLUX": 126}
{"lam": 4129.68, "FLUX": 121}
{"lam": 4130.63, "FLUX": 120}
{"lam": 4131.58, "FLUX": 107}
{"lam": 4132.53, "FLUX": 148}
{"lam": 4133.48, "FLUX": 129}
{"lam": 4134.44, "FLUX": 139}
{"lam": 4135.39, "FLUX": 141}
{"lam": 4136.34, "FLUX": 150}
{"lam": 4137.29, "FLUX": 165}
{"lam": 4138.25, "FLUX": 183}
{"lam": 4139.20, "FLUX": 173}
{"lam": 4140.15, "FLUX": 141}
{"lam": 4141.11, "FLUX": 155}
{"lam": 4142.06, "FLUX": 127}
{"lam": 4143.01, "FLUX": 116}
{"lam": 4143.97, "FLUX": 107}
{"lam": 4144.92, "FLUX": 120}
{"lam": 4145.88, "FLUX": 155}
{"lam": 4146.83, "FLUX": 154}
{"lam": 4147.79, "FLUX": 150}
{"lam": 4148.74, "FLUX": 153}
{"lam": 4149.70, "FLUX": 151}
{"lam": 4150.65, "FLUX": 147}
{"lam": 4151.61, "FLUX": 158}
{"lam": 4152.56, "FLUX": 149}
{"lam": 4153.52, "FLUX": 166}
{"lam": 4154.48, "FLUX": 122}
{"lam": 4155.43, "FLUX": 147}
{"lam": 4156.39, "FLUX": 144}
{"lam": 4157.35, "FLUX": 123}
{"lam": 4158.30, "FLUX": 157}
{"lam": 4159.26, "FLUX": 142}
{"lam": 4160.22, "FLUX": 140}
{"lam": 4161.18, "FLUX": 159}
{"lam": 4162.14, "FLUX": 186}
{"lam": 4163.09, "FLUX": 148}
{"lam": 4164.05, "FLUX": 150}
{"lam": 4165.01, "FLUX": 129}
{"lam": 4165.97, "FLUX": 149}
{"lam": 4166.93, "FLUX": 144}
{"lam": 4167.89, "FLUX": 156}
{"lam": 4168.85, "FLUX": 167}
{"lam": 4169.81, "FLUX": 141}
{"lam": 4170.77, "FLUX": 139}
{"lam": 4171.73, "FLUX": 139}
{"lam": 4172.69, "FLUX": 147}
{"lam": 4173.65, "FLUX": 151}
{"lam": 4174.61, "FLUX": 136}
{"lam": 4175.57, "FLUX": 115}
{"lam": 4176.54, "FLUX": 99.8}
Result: 36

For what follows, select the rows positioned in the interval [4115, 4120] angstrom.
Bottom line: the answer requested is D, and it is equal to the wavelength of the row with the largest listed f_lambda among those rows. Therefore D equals 4117.34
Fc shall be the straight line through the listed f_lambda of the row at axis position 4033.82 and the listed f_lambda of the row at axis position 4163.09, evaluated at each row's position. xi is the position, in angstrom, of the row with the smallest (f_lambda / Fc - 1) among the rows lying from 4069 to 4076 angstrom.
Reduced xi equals 4072.08 angstrom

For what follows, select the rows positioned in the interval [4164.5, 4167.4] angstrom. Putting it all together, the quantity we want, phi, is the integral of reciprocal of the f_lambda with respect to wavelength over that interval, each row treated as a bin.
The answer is 0.0207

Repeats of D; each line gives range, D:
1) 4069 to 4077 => 4074.89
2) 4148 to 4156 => 4153.52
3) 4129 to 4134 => 4132.53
